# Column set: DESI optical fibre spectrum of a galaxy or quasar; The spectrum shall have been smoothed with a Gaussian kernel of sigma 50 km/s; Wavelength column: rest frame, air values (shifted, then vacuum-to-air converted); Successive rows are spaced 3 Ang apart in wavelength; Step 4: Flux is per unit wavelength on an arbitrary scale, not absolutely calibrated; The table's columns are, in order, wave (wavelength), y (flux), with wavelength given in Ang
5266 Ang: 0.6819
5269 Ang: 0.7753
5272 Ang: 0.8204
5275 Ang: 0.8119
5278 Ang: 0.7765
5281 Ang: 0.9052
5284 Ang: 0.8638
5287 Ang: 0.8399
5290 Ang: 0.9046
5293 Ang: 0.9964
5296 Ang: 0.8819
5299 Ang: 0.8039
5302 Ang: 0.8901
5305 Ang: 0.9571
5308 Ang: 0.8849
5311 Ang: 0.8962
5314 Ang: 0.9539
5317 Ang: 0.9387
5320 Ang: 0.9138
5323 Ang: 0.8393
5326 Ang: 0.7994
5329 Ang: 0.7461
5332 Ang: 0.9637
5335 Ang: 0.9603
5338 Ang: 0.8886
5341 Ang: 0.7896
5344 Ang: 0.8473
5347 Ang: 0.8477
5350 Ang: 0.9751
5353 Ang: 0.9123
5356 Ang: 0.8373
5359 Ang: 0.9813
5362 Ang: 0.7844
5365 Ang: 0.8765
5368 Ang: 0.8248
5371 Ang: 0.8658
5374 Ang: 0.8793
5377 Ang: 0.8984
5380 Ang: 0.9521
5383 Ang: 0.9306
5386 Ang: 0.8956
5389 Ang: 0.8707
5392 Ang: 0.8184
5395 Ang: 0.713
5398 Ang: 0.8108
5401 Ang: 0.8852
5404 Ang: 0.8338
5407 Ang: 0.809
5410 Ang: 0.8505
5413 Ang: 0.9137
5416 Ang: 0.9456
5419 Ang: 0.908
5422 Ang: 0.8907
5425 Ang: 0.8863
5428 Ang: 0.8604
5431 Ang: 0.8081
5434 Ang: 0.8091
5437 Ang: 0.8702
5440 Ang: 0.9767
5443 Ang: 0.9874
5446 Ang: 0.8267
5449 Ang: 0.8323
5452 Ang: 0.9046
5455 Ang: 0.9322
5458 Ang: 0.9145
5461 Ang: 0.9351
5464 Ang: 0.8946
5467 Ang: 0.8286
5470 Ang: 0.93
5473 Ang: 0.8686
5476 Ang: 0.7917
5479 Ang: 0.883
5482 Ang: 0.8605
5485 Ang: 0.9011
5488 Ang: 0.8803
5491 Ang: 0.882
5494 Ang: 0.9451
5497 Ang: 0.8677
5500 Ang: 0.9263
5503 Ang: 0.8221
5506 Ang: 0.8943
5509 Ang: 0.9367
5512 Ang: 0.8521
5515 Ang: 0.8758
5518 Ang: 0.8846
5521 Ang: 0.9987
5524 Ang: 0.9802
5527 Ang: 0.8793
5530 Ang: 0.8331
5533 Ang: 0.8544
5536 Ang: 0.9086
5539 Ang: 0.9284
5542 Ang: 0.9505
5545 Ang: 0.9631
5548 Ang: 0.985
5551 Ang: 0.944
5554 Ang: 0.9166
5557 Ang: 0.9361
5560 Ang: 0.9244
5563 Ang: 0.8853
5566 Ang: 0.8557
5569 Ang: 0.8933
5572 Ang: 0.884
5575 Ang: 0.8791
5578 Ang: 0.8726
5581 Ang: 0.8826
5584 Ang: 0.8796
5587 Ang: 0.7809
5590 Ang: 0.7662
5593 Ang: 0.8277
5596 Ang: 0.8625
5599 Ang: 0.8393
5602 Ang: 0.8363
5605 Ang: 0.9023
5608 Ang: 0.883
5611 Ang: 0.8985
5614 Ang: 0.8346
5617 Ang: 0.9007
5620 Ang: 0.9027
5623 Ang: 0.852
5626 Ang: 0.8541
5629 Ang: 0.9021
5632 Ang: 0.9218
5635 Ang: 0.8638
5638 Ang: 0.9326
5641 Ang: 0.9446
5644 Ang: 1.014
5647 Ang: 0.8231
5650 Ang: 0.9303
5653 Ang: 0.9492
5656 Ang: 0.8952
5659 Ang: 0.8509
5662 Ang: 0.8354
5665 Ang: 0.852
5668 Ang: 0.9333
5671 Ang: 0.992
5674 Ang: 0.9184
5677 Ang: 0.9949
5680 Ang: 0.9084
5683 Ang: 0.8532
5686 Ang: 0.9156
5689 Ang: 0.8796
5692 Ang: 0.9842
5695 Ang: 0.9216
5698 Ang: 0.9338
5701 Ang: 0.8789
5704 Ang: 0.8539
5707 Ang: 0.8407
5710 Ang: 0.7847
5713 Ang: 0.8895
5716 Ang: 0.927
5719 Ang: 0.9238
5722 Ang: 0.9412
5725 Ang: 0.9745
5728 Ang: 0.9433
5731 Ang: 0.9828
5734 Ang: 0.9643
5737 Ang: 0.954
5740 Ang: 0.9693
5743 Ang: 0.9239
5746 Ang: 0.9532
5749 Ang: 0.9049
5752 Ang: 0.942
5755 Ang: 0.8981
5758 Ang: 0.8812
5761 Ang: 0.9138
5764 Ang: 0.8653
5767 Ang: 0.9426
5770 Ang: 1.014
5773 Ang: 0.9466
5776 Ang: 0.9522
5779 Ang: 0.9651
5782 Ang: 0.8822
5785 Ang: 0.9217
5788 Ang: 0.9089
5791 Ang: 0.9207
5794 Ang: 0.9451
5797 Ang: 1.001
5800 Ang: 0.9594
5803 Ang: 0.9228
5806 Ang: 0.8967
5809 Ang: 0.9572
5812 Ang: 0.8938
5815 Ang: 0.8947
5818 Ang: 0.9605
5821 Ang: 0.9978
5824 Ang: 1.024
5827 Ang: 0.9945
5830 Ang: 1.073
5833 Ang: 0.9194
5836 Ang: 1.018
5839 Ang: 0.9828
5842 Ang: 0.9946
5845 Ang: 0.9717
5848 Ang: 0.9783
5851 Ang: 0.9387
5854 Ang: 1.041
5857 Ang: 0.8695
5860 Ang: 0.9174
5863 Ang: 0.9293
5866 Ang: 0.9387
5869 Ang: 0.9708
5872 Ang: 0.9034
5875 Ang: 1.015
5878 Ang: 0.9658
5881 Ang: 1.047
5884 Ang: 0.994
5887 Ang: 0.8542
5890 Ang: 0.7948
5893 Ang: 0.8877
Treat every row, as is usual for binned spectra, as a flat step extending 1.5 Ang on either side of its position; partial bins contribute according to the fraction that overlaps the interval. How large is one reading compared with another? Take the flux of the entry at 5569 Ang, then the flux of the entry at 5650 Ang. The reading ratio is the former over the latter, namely 0.960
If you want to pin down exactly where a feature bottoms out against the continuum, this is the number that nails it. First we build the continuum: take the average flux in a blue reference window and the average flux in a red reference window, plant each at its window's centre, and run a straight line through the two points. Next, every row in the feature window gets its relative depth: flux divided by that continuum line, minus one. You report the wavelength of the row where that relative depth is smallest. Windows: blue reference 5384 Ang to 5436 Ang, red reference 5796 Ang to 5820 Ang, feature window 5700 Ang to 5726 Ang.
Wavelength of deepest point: 5710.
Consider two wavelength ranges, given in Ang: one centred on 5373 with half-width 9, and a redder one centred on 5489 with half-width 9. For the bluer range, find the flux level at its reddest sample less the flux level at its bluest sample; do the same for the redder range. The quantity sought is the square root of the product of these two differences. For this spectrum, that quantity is 0.02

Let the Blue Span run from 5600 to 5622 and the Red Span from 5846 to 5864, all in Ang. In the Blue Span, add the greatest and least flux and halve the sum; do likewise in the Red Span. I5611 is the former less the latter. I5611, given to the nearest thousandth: -0.087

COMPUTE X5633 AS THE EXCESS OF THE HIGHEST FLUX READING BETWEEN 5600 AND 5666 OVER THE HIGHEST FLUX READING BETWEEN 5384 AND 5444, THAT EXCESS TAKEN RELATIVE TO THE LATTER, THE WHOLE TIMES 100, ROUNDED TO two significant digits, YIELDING 2.7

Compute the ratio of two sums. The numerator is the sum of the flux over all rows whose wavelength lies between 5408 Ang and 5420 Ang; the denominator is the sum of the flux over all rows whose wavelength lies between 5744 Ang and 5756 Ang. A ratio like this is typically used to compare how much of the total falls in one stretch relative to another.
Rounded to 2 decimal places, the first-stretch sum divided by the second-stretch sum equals 0.98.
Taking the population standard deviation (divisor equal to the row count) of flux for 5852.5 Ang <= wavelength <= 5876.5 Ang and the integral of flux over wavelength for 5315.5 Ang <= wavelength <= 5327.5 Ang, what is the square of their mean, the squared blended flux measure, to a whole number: 28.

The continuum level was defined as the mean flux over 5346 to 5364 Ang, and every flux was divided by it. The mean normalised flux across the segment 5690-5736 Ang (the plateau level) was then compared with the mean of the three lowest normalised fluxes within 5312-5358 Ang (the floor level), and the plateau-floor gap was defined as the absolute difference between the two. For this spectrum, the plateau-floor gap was 0.155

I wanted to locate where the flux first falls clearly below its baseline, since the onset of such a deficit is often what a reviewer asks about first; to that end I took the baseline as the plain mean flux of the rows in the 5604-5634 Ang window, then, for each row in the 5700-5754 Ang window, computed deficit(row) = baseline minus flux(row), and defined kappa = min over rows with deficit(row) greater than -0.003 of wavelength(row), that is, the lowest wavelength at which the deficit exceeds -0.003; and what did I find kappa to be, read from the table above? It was 5701 Ang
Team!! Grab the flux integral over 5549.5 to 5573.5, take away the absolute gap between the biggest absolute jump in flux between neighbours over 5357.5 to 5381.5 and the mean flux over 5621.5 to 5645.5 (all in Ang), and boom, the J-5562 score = 21.0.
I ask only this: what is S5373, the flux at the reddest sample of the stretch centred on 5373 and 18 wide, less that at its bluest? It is 0.076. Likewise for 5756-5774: 0.065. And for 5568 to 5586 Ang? -0.014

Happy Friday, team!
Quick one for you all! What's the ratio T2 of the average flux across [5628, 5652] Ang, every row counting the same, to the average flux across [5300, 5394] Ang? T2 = 1.04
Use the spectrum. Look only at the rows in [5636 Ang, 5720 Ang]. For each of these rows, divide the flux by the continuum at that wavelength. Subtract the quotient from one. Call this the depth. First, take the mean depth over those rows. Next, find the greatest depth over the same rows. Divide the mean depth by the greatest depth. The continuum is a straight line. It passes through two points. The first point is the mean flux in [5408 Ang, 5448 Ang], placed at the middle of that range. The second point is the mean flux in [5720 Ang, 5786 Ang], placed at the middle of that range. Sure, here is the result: 0.14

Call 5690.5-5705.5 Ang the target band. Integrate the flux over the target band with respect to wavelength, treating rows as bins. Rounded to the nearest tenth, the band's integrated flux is 13.7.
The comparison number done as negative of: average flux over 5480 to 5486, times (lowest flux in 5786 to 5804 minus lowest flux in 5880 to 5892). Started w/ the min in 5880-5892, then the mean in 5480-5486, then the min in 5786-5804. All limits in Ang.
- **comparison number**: -0.10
